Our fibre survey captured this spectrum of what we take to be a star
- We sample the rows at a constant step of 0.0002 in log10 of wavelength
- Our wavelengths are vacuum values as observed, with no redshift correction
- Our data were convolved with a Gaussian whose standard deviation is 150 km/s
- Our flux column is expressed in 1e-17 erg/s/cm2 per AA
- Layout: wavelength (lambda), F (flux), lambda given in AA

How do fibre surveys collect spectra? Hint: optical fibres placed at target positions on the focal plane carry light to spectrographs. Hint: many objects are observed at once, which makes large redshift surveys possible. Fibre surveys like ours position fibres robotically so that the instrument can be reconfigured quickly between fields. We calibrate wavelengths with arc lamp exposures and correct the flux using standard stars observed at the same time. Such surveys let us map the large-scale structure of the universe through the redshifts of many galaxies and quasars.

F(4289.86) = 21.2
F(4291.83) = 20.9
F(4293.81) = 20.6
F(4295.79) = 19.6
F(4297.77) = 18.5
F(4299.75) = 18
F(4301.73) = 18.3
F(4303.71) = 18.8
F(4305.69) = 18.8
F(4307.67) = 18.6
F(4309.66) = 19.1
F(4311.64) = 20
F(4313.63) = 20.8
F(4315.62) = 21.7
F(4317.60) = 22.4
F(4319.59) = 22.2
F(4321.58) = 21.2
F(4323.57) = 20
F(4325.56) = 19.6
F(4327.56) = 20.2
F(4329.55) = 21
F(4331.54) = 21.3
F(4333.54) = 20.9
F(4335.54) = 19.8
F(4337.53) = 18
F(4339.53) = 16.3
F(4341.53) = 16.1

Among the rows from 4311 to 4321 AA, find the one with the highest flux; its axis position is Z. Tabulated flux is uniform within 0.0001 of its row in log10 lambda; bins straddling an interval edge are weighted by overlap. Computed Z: 4317.60 AA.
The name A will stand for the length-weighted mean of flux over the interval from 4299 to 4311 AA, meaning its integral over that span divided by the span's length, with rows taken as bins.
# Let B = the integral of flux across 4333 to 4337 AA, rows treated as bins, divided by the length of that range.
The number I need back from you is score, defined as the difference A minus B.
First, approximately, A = 18.7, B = 20.0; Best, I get -1.4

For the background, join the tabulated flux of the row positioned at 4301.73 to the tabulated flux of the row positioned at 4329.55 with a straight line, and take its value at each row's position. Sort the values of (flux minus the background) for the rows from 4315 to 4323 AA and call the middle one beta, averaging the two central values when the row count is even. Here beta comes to 2.1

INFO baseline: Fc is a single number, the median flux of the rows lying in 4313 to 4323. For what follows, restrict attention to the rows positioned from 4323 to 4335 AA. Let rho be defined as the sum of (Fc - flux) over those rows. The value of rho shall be 7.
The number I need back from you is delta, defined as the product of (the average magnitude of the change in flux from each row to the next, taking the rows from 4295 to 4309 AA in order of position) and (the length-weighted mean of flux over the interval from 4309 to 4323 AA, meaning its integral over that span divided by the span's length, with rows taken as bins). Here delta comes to 9.1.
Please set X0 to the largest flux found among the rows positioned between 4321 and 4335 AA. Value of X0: 21.3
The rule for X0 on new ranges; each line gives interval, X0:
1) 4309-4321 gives 22.4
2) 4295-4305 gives 19.6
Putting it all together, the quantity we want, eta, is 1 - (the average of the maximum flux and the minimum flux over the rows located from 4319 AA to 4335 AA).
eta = -19.9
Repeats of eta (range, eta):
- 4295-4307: -17.8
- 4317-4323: -20.8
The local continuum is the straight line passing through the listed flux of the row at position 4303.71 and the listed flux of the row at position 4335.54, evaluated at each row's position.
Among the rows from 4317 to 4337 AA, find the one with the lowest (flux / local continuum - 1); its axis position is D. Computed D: 4335.54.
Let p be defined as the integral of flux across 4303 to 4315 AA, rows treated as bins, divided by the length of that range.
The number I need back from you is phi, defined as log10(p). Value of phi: 1.29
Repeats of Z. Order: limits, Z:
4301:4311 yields 4309.66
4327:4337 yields 4331.54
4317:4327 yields 4317.60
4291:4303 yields 4291.83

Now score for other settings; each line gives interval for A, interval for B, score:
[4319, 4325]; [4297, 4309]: 2.4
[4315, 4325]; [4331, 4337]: 1.0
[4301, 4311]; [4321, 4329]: -1.4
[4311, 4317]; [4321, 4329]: 0.8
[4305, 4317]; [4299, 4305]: 1.5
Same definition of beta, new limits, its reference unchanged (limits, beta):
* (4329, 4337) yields -0.2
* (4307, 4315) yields 0.4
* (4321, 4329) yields -0.5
